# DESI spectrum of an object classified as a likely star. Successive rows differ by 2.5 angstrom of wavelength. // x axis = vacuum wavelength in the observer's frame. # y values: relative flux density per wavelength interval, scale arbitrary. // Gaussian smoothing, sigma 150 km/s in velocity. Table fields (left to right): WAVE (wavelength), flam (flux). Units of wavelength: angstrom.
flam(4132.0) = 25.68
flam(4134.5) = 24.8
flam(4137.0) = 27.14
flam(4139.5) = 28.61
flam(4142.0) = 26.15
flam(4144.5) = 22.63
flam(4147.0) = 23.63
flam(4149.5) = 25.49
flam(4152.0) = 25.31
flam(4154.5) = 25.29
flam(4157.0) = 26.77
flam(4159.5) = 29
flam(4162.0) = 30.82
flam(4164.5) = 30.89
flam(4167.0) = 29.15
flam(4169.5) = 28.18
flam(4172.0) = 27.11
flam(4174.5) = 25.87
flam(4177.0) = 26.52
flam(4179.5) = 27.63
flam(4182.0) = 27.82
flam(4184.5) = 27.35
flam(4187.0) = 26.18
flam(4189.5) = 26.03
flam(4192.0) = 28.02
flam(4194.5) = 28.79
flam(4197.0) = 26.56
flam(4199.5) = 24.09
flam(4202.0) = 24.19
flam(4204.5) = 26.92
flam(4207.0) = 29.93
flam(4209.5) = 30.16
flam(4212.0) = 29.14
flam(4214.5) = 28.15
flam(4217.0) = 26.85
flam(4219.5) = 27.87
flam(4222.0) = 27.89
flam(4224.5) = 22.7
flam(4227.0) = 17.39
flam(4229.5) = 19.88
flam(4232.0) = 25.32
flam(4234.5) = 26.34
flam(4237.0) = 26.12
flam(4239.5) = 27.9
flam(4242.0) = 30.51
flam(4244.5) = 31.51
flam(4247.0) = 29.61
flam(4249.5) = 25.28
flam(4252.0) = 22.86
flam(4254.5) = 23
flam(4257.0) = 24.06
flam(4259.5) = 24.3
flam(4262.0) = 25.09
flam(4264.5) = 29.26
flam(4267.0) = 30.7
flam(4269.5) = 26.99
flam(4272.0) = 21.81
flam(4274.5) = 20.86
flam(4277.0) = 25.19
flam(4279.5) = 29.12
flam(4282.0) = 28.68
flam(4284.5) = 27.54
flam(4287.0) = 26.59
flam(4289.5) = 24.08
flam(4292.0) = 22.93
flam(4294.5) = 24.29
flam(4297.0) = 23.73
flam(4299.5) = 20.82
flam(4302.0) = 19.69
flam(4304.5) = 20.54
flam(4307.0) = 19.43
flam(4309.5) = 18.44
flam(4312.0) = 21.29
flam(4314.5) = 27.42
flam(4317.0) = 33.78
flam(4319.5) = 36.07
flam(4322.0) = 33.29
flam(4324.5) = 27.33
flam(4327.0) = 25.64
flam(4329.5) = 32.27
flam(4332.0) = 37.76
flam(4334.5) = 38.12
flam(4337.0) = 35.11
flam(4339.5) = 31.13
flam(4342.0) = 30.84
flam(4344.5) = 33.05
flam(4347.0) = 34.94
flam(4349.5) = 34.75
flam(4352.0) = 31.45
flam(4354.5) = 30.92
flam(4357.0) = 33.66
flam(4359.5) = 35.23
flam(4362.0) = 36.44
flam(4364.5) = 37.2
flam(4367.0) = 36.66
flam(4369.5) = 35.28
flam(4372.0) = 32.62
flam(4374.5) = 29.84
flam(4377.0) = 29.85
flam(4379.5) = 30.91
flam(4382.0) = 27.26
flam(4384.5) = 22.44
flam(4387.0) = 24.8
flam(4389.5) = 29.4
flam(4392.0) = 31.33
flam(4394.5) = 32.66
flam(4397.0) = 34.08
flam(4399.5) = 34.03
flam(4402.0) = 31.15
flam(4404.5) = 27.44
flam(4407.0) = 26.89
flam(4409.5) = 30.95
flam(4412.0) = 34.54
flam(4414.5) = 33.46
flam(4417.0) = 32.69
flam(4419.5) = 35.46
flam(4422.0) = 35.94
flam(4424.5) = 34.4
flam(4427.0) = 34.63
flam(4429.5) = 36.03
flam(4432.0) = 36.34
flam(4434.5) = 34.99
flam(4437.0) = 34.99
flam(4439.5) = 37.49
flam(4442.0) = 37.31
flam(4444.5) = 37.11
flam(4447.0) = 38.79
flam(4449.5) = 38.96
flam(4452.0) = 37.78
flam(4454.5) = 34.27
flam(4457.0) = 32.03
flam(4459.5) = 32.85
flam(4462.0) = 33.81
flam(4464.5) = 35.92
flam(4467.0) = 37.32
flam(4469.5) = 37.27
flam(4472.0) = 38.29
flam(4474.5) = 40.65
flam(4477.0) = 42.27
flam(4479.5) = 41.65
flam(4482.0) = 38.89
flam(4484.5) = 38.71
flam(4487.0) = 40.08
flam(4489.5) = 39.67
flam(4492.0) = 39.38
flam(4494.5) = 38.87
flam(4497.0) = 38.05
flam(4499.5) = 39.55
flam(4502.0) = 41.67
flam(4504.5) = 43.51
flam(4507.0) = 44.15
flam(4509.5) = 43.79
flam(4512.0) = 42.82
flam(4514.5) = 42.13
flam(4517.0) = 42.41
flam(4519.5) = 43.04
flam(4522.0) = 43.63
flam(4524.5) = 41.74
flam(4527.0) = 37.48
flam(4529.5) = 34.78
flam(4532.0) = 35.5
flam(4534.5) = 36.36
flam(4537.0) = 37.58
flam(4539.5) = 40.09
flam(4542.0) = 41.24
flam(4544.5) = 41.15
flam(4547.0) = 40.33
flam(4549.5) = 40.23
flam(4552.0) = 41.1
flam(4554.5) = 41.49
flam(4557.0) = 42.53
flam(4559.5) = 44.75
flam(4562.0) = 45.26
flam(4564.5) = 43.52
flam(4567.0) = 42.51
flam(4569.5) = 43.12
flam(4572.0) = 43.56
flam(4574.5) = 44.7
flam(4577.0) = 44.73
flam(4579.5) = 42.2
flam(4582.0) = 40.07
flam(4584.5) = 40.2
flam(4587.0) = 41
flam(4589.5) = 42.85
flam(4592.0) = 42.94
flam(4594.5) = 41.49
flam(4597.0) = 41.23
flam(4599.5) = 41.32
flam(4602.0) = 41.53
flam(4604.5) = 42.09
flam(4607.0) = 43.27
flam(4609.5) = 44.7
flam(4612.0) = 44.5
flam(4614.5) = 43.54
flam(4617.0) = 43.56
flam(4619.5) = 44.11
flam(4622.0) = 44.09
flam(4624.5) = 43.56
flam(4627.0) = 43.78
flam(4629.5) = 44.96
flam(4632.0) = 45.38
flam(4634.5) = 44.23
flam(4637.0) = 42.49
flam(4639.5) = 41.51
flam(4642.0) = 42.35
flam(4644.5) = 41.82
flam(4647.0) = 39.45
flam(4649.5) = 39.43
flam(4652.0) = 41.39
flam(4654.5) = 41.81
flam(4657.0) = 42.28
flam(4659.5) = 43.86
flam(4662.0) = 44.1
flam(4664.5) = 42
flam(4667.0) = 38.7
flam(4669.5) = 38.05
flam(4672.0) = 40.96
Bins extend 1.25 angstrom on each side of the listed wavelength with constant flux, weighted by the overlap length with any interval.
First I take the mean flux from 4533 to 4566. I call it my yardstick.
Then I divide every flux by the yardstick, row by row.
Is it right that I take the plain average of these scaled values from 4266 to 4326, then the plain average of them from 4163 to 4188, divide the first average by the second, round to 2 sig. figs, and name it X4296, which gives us 0.92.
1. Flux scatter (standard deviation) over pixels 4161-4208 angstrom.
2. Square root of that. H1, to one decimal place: 1.4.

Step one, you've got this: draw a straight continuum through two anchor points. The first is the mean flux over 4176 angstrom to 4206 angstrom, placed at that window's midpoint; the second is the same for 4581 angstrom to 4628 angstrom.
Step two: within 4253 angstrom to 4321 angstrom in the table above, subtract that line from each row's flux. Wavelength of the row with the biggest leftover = 4319.5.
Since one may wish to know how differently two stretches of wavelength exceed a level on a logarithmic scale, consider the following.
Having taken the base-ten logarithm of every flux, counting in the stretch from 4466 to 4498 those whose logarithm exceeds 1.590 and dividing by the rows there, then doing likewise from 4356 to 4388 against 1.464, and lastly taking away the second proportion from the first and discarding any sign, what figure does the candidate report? 0.31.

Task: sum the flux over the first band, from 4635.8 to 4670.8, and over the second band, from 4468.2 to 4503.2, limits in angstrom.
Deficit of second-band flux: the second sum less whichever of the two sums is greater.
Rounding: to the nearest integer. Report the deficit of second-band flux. -24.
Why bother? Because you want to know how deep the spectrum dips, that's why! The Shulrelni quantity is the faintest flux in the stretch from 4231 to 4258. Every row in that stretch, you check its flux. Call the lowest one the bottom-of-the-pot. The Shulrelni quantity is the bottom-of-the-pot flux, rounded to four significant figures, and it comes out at 22.86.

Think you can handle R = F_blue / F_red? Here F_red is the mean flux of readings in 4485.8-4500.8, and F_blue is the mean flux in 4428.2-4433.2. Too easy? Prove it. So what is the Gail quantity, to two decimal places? 0.92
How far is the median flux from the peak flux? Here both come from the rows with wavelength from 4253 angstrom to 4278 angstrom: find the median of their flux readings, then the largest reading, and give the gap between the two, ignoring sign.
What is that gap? 6.0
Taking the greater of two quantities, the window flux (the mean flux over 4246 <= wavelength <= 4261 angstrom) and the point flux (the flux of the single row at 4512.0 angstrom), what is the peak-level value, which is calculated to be 42.8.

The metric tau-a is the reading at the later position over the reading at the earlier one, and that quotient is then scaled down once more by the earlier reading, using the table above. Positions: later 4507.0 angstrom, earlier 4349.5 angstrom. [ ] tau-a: 0.037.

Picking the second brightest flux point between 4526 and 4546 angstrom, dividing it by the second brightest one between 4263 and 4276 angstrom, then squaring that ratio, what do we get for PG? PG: 2.0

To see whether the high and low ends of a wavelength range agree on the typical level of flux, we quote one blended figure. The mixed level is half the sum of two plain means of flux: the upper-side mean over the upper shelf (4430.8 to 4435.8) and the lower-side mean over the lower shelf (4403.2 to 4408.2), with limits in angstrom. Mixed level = 31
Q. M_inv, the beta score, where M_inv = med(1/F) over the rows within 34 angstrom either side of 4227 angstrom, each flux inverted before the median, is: 0.038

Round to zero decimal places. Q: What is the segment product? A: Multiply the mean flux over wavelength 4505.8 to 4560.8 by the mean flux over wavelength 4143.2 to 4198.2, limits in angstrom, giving 1104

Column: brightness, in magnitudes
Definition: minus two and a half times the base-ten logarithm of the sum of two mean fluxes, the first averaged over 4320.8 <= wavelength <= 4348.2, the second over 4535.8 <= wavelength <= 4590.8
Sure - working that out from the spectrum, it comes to -4.68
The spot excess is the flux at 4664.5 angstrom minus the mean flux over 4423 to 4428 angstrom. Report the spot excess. 7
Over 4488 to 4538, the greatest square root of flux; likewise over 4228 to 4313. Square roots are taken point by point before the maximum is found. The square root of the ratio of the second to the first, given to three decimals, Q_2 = 0.919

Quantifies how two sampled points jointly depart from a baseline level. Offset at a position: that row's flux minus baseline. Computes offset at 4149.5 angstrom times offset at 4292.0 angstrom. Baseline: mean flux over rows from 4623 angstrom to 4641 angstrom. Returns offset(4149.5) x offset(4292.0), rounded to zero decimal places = 378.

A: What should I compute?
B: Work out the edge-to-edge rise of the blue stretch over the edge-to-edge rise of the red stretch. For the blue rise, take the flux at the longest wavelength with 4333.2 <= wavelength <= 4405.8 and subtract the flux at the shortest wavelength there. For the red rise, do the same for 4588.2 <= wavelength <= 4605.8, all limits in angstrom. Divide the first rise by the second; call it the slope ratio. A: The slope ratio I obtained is 14.1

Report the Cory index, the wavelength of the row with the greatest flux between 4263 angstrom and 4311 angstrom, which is 4267.0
